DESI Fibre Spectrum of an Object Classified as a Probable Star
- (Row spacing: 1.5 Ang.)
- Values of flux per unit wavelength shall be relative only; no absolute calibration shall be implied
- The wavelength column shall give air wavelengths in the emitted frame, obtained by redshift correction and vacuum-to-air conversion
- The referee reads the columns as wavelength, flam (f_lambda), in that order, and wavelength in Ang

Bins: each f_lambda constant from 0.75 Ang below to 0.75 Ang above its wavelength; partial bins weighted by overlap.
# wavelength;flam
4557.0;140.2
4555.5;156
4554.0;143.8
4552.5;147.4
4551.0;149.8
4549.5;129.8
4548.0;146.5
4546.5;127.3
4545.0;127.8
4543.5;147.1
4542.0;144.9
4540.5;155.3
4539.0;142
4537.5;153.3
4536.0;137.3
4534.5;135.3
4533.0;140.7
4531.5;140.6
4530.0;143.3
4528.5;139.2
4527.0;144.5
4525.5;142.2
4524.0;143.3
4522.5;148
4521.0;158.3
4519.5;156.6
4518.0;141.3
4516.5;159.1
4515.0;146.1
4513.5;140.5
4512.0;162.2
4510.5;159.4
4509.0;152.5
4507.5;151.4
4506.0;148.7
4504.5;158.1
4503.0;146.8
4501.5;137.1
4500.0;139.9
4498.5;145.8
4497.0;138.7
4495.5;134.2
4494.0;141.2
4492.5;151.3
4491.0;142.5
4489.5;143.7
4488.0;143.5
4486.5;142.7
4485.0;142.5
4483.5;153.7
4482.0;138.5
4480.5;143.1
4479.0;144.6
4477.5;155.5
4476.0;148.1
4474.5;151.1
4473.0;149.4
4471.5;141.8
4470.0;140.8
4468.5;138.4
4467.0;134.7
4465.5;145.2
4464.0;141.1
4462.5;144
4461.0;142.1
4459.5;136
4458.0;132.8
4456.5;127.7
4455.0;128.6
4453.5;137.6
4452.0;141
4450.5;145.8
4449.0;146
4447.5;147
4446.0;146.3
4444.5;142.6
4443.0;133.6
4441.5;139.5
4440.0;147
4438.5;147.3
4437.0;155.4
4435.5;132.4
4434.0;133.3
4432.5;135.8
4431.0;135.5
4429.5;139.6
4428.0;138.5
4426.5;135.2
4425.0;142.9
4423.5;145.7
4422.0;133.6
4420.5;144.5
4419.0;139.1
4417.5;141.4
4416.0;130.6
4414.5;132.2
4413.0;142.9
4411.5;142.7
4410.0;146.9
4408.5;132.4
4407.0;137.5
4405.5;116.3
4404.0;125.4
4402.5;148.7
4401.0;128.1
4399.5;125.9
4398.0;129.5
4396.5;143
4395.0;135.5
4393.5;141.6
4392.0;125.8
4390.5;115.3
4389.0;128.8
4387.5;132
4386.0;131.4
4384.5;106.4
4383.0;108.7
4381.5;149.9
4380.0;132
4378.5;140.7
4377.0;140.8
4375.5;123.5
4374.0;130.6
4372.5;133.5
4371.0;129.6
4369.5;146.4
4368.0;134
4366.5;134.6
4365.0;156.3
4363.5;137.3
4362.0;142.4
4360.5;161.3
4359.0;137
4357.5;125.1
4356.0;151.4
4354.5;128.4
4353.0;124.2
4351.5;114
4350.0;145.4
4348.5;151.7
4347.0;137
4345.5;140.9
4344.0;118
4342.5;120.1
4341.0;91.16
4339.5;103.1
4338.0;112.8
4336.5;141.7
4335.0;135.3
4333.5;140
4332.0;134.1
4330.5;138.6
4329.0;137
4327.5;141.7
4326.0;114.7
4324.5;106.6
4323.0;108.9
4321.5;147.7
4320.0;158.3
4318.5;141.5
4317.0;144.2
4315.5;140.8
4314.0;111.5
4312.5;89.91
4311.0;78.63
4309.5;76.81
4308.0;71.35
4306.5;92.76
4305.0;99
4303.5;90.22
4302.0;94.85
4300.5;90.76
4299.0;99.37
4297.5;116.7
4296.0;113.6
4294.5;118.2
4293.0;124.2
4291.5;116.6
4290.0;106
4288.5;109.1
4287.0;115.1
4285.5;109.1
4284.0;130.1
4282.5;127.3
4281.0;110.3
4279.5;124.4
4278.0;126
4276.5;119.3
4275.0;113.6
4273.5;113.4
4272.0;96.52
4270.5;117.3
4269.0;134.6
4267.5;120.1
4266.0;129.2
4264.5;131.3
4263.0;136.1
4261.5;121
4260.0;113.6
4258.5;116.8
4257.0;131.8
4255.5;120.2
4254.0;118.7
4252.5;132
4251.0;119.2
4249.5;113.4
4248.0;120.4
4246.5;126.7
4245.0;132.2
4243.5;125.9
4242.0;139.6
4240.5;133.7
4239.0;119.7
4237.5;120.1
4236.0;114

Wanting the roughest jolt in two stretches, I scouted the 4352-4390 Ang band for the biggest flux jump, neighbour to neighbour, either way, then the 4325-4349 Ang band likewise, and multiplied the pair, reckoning 1192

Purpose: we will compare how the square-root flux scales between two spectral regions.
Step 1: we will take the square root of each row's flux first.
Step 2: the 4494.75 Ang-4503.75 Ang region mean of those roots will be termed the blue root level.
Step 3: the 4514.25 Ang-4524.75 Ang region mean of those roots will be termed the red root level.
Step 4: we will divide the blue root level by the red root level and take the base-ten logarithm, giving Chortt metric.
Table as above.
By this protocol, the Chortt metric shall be -0.015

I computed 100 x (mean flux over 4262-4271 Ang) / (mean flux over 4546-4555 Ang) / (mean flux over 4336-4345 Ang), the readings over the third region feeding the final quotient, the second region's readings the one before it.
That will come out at 0.79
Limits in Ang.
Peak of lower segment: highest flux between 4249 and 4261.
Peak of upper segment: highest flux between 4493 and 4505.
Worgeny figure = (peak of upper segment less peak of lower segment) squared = 681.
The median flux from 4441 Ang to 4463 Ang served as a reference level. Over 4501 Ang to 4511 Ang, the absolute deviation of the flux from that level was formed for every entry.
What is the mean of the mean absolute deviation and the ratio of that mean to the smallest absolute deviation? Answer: 6.7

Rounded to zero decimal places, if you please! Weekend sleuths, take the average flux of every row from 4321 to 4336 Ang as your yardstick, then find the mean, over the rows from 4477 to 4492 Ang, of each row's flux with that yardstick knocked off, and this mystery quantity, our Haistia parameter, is 15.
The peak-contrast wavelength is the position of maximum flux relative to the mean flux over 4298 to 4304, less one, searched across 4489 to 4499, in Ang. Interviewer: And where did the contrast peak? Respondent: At 4492.5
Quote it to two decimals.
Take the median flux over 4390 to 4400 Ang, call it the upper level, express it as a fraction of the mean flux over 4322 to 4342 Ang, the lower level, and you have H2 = 1.05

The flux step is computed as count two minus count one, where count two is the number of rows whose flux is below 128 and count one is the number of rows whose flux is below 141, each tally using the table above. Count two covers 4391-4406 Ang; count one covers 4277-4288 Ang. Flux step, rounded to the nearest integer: -3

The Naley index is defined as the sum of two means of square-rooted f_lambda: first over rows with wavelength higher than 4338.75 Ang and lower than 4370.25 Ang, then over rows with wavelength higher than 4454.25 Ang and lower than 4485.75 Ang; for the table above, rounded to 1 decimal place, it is 23.4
